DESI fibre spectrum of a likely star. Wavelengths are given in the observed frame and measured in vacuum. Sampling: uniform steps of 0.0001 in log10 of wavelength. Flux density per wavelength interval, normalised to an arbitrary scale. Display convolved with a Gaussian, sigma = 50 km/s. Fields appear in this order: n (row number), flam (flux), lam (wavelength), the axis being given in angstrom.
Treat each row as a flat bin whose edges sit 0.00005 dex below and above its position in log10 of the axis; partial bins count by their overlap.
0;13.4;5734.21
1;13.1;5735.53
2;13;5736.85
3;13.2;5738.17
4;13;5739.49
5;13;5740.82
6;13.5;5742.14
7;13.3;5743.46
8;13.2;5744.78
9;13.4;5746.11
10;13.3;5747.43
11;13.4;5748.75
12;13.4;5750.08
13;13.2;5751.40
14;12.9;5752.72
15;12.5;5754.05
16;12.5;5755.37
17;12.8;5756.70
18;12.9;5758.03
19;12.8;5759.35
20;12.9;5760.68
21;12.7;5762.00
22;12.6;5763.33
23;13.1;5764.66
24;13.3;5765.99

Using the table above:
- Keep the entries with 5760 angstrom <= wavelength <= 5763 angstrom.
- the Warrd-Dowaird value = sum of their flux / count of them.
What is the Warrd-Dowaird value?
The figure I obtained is 12.8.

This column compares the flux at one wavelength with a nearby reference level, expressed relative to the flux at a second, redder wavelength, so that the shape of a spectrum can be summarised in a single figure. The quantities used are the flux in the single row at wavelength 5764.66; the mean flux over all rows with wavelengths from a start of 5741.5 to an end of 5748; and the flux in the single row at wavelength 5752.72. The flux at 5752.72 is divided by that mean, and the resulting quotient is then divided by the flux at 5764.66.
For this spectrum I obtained 0.0738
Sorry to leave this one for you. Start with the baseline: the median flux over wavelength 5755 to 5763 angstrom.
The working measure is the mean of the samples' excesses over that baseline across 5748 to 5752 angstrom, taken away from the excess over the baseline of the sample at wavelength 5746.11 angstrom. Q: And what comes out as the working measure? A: 0.1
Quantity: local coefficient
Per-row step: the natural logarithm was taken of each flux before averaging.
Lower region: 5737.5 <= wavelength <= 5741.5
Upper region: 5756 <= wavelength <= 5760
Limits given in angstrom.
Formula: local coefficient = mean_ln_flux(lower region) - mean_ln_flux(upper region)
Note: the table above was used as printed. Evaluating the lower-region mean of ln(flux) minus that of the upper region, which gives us 0.018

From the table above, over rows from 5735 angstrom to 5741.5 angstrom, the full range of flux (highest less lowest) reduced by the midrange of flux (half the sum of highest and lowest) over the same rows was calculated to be -12.9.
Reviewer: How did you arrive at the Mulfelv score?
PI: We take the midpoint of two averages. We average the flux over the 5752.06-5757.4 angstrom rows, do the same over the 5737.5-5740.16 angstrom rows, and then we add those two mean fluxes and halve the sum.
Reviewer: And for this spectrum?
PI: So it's 12.9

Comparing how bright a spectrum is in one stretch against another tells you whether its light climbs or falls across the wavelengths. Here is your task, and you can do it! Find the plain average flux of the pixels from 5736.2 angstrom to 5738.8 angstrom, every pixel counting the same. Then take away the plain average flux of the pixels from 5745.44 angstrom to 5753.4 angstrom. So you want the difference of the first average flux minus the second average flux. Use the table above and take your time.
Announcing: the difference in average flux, -0.2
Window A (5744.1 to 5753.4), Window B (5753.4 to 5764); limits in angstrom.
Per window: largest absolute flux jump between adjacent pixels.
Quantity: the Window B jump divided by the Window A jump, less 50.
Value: -49.0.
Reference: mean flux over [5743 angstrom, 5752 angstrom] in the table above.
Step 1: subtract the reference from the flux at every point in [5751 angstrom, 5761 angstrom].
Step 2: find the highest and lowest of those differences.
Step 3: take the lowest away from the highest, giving 0.70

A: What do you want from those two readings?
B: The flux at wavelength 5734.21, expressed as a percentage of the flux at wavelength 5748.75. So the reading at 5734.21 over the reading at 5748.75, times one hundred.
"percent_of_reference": 100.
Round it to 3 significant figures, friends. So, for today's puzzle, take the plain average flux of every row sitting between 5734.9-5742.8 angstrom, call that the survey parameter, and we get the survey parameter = 13.1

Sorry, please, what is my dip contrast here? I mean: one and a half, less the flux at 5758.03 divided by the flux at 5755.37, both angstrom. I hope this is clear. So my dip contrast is 0.4680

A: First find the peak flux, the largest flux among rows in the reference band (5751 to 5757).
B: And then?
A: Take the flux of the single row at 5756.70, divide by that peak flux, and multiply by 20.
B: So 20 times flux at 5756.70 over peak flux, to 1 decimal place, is 19.4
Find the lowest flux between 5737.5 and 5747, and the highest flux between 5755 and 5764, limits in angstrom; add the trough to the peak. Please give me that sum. 25.9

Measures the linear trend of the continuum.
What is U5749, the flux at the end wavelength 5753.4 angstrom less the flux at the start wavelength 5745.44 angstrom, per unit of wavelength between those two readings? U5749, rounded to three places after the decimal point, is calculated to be -0.076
